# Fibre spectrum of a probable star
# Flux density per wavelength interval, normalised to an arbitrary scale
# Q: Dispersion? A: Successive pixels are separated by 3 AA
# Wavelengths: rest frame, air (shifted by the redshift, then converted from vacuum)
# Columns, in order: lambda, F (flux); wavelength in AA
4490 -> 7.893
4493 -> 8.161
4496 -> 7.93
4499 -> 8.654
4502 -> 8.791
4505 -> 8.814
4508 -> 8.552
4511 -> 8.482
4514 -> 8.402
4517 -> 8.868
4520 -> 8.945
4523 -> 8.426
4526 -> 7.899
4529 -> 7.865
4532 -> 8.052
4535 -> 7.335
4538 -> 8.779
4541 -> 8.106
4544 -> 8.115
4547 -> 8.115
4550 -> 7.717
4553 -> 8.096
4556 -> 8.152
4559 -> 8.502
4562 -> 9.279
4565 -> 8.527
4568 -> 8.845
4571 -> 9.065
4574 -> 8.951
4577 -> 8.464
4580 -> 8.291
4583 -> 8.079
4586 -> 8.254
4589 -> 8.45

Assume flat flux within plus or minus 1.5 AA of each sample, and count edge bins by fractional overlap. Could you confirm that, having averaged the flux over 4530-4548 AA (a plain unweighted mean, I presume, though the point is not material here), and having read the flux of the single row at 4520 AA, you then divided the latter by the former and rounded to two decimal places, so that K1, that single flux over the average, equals 1.11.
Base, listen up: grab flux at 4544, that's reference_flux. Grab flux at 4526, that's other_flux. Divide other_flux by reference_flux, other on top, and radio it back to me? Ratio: 0.97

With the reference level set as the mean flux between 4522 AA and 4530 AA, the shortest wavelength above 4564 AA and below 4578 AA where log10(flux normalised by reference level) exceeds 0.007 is 4565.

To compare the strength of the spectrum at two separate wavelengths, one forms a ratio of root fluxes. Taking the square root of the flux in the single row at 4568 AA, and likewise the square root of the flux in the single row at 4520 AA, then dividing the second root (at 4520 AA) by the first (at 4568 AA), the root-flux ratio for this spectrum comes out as 1.006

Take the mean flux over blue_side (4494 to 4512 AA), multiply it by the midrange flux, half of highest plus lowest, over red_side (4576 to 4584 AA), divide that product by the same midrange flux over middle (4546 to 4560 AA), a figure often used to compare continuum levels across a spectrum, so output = 8.7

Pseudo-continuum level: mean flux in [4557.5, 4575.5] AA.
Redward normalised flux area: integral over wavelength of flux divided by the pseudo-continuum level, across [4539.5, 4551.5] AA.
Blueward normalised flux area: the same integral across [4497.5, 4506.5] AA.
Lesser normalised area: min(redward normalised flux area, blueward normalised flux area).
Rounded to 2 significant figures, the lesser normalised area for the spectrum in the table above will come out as 8.9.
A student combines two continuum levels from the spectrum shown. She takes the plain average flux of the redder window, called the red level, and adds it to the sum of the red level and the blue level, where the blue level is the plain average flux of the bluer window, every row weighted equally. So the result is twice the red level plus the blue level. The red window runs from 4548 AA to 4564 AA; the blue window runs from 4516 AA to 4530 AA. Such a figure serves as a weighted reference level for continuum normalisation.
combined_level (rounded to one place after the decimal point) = 25.1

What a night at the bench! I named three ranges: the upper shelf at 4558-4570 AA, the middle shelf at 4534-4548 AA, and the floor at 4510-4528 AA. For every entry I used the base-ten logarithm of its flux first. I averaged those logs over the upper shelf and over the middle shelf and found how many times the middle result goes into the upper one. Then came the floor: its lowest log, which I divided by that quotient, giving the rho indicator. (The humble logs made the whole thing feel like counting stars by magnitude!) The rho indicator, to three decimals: 0.863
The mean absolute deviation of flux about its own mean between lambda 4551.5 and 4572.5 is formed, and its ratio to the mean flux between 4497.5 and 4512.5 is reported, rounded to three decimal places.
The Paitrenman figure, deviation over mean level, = 0.042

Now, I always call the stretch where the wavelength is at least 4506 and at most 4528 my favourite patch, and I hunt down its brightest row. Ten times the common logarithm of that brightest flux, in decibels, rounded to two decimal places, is 9.52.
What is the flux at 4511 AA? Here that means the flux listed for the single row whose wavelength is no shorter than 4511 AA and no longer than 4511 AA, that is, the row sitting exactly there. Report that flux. 8.482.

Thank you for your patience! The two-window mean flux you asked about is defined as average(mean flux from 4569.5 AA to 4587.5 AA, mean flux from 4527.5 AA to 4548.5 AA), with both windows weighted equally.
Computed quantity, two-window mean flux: 8.28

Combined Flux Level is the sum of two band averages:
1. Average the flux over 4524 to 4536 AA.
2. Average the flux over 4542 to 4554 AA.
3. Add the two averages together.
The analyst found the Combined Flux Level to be 15.8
